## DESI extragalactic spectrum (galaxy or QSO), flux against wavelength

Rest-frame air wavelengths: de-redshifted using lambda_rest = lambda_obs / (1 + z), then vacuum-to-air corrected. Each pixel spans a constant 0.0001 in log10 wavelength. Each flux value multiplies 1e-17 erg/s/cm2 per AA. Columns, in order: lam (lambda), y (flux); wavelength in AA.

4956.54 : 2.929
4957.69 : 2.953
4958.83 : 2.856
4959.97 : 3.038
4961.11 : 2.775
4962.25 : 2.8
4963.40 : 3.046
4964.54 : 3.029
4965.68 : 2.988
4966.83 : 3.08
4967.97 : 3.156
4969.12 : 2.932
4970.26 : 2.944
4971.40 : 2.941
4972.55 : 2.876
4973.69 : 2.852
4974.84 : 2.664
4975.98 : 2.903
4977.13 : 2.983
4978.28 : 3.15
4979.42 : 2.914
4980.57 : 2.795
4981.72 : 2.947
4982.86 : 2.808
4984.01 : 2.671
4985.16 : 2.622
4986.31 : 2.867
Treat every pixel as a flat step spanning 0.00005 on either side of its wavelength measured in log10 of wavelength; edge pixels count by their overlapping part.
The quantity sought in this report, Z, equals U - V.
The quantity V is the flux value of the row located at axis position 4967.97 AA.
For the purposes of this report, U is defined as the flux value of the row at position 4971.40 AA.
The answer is -0.215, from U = 2.941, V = 3.156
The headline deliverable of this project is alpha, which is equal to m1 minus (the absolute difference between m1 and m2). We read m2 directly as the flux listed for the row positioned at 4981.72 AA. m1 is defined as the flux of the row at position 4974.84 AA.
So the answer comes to 2.38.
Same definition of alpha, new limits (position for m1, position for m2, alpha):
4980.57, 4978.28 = 2.44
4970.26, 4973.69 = 2.85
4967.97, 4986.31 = 2.87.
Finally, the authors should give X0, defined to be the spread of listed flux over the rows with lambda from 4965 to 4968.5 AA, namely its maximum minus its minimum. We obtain 0.17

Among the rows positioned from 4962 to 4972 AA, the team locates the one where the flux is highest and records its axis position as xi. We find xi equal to 4967.97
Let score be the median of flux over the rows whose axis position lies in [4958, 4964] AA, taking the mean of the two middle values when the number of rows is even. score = 2.86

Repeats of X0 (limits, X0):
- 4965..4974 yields 0.30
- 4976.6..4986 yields 0.53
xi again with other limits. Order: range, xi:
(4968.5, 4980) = 4978.28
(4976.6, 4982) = 4978.28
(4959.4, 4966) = 4963.40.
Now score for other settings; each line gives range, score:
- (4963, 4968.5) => 3.05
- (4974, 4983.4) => 2.91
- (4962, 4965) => 3.03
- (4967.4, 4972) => 2.94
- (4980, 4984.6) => 2.80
